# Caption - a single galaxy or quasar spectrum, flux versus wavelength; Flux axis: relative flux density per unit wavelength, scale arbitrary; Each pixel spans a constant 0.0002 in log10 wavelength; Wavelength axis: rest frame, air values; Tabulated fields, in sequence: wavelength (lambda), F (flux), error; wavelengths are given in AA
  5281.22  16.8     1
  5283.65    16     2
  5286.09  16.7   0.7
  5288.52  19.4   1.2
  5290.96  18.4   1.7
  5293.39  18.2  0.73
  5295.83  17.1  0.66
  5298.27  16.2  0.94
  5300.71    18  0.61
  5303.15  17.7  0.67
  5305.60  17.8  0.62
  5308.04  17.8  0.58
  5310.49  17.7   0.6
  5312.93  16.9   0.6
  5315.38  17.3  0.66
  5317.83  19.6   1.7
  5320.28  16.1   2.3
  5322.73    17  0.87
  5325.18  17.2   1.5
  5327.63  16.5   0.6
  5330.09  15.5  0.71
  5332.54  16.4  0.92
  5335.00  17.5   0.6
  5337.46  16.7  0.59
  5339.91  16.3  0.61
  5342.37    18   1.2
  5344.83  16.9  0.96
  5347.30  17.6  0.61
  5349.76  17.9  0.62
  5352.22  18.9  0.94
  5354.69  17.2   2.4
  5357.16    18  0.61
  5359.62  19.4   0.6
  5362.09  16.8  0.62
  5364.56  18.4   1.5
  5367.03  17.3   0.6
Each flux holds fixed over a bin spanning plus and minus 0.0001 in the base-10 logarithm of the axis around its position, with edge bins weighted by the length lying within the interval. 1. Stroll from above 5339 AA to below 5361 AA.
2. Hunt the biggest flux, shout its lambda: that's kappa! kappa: 5359.62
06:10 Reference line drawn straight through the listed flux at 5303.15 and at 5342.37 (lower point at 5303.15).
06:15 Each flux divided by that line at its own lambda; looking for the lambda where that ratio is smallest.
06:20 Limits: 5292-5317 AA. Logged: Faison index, 5298.27 AA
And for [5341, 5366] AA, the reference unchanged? 5362.09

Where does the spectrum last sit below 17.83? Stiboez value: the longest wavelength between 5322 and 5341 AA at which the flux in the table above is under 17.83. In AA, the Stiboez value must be 5339.91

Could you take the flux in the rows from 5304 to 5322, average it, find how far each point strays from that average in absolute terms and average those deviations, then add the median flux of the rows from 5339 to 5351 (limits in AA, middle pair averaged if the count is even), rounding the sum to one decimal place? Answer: 18.3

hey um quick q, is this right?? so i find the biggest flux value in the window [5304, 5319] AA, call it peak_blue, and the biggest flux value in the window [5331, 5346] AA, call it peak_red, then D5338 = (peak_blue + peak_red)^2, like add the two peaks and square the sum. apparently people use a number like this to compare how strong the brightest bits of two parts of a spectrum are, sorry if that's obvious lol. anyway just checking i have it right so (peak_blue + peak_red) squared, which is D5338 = 1414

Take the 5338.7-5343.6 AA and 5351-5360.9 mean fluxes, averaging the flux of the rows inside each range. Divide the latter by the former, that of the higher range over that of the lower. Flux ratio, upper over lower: 1.071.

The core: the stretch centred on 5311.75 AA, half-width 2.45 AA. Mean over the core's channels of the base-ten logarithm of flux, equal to 1.24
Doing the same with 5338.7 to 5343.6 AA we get 1.23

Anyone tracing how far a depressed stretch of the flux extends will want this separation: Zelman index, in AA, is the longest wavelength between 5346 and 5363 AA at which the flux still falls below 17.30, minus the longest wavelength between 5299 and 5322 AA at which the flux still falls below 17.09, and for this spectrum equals 41.8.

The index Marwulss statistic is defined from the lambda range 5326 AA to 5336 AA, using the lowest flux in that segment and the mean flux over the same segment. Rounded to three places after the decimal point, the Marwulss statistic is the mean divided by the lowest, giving 1.063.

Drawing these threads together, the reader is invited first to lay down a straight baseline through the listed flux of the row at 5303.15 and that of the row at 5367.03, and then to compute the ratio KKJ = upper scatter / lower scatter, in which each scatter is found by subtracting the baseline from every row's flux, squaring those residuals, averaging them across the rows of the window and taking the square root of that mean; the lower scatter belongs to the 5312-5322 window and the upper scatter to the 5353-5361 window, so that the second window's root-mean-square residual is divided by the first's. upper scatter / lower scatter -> 0.95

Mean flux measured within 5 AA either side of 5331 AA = 16.5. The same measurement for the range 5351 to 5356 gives 18.0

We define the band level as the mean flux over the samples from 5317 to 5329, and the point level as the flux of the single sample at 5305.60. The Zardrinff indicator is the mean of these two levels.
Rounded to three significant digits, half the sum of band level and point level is 17.5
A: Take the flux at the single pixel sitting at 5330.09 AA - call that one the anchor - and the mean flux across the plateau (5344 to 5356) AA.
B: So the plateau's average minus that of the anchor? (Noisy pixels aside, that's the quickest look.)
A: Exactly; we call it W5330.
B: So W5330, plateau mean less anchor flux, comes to 2.2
